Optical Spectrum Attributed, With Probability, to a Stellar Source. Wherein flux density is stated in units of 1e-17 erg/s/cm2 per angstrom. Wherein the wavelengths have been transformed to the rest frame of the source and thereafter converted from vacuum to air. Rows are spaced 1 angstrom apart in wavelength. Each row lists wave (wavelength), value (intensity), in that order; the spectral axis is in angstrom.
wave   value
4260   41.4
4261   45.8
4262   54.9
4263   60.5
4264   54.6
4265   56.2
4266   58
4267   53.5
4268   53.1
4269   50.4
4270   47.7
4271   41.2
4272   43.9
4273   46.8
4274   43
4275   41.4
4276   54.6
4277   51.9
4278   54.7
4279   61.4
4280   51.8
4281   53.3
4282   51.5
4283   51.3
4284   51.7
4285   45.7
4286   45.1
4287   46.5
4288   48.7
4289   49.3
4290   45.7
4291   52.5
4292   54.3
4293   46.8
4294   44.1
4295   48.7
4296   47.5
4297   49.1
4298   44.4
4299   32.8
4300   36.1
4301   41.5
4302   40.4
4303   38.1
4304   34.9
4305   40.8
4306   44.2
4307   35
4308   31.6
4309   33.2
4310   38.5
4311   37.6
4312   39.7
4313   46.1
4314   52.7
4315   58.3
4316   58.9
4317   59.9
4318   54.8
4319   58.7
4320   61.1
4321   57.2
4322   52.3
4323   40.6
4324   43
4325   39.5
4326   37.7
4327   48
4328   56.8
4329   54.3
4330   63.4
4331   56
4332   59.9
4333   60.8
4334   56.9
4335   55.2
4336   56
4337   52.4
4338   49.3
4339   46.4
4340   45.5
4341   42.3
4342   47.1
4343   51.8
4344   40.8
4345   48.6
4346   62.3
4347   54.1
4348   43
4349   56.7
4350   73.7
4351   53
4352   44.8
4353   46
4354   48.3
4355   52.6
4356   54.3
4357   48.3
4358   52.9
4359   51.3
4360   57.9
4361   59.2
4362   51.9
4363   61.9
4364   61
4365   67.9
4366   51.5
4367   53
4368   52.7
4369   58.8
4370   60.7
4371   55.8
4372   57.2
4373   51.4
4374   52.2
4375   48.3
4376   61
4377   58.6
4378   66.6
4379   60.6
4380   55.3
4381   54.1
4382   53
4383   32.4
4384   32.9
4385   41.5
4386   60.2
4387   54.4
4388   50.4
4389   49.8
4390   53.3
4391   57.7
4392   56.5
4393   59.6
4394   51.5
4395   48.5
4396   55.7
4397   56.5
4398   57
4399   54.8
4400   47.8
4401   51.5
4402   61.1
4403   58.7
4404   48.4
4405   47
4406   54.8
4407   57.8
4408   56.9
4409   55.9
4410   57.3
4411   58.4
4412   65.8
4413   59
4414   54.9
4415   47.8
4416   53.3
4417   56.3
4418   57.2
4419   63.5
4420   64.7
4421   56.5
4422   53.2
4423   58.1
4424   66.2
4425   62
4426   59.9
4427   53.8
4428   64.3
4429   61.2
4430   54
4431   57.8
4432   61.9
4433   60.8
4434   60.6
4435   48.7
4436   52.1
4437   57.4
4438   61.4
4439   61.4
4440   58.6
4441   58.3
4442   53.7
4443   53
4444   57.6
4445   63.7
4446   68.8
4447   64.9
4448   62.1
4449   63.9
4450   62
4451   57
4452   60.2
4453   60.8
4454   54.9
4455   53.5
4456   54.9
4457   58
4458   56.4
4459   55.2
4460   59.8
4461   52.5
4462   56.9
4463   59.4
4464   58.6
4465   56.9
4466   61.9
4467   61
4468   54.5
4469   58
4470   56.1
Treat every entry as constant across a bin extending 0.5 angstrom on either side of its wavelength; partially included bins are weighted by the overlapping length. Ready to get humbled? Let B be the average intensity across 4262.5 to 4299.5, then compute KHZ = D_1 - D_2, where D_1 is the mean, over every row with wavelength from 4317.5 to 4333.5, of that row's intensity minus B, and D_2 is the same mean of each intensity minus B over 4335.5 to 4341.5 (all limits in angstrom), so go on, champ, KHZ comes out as 4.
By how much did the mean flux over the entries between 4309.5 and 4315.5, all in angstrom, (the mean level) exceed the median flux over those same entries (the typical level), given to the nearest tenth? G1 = 2.6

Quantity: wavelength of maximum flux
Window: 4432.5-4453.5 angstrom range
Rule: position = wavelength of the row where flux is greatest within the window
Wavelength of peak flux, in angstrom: 4446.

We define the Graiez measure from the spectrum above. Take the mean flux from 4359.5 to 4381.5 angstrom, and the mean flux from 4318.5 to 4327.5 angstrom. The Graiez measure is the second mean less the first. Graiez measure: -8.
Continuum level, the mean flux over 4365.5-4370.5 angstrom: 55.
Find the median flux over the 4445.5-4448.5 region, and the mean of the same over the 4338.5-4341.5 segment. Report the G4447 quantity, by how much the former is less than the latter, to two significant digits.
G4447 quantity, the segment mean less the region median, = -20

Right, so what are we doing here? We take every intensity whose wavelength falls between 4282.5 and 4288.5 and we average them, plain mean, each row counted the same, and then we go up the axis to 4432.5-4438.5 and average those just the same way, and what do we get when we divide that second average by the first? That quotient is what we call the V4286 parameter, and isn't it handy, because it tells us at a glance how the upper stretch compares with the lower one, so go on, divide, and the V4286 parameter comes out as 1.2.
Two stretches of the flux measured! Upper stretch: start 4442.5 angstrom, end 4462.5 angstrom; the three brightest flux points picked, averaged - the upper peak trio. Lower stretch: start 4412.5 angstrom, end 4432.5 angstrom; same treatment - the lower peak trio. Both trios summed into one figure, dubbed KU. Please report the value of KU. 131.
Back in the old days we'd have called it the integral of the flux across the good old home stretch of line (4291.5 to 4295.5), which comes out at 194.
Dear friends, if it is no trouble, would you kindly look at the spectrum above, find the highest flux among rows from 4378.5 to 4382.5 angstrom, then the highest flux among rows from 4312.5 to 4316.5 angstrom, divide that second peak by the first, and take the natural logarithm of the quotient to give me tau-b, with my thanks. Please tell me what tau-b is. -0.03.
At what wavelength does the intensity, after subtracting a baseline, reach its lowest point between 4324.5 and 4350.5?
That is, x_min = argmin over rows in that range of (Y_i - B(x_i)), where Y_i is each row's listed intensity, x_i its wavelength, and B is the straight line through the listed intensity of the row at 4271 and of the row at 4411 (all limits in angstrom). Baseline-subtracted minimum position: 4326 angstrom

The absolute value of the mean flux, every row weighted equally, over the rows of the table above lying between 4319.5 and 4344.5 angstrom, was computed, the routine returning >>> 51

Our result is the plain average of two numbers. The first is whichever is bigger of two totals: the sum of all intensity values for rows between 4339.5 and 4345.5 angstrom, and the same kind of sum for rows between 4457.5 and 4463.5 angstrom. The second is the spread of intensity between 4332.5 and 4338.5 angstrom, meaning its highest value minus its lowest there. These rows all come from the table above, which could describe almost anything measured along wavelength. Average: 176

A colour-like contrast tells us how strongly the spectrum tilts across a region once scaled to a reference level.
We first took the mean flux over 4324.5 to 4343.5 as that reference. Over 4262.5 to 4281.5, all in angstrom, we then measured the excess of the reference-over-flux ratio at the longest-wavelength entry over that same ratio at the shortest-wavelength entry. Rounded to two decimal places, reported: 0.12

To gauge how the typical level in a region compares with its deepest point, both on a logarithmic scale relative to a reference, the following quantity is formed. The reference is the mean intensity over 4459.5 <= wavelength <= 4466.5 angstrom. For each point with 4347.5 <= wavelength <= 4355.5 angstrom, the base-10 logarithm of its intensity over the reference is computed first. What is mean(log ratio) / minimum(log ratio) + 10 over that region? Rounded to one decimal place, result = 10.4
